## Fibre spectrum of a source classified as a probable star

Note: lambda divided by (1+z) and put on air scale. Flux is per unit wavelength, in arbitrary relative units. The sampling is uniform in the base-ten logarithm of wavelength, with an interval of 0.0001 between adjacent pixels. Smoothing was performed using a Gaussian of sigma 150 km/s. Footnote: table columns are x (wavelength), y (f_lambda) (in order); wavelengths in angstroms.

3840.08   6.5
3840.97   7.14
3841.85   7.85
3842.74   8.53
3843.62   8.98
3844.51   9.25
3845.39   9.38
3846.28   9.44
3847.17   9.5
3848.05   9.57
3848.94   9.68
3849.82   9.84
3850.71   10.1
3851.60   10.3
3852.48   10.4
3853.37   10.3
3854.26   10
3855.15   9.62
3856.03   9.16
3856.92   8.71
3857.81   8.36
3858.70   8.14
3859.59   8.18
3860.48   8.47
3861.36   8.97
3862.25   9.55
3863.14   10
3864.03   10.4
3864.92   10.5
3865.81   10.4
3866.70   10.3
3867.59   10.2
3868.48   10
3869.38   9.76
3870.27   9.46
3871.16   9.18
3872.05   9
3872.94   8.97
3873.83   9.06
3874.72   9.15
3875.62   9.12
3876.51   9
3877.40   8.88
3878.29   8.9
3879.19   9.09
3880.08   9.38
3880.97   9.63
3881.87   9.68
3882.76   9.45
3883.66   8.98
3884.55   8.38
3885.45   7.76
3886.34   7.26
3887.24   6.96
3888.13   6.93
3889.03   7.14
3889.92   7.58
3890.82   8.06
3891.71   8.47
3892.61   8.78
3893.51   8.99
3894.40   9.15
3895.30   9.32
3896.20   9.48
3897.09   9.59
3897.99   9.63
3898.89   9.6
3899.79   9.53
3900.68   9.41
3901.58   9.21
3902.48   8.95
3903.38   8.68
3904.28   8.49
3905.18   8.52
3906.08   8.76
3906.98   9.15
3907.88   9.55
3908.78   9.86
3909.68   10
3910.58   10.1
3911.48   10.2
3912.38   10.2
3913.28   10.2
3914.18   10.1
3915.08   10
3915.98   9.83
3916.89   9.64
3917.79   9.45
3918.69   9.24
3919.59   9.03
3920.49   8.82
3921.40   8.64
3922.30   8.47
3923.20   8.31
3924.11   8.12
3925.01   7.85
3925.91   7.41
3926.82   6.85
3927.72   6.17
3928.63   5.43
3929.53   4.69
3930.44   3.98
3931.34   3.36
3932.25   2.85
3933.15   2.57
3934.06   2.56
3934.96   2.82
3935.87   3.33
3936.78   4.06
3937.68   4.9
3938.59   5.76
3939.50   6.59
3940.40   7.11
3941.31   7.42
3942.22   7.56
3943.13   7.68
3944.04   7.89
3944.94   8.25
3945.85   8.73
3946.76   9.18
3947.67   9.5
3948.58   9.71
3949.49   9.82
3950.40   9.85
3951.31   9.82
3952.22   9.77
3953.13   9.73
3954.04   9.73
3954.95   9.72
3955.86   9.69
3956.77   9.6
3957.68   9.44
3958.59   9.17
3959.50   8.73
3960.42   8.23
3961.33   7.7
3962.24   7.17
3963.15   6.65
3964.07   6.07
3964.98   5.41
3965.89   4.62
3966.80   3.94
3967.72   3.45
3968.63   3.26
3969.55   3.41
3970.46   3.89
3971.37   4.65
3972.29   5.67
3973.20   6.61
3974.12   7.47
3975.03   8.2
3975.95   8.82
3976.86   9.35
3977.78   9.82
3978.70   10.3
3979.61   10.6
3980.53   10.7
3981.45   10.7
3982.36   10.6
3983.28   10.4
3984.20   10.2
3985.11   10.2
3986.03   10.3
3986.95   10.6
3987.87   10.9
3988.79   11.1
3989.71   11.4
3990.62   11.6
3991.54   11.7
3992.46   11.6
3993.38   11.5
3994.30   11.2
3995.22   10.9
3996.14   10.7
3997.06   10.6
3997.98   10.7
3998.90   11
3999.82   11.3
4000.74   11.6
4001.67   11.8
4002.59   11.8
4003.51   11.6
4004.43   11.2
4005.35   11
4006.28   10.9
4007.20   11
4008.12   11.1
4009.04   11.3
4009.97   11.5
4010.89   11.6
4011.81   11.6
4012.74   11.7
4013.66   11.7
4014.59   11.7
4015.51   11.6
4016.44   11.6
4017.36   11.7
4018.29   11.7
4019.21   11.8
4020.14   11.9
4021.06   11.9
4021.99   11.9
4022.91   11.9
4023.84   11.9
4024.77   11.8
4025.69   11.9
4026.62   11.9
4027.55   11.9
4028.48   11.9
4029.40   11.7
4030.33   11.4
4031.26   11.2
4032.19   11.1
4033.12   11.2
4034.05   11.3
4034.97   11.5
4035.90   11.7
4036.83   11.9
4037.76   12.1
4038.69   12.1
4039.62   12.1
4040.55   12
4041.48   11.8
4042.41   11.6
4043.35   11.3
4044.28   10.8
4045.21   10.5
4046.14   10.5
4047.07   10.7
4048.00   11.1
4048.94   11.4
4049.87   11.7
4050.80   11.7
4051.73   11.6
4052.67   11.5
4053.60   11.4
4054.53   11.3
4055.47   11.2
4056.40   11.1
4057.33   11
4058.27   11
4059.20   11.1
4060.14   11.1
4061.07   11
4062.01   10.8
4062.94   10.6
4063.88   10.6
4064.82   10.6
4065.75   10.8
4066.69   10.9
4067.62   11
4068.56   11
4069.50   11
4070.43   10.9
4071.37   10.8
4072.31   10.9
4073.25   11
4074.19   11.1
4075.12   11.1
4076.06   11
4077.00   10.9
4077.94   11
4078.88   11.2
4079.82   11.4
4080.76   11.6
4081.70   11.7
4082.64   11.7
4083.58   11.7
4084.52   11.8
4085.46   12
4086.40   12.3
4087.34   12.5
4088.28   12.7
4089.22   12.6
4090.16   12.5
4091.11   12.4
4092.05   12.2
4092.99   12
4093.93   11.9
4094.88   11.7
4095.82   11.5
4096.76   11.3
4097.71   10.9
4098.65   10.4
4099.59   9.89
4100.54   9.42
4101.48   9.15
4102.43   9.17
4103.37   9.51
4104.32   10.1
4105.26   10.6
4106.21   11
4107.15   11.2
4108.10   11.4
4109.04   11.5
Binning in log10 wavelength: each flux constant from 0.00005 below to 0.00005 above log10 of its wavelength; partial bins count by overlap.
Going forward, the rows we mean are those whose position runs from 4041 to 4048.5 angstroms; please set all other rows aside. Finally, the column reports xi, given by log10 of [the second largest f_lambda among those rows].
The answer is 1.06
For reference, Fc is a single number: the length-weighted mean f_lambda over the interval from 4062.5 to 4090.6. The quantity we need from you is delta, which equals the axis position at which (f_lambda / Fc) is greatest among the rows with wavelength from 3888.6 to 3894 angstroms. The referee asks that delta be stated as 3893.51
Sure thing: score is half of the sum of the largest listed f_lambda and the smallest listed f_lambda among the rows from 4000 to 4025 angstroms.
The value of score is 11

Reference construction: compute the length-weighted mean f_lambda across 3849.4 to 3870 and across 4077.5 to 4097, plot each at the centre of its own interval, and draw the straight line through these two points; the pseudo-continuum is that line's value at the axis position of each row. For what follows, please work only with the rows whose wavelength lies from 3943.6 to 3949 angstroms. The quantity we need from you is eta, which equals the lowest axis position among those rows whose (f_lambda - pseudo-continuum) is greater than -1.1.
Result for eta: 3947.67 angstroms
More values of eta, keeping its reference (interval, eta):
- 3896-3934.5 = 3896.20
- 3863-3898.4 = 3863.14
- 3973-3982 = 3977.78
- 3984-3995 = 3984.20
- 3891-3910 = 3893.51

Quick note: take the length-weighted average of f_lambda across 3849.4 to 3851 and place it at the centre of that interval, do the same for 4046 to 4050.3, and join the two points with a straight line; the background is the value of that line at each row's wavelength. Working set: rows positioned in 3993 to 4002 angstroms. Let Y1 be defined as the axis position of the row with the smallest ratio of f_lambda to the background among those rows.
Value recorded 3997.06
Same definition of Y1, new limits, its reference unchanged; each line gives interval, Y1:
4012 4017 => 4016.44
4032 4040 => 4032.19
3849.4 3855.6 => 3855.15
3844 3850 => 3844.51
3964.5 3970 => 3968.63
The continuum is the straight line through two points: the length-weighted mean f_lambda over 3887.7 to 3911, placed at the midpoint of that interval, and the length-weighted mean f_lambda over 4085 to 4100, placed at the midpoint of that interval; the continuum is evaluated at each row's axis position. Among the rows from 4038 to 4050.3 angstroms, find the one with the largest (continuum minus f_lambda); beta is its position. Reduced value 4046.14 angstroms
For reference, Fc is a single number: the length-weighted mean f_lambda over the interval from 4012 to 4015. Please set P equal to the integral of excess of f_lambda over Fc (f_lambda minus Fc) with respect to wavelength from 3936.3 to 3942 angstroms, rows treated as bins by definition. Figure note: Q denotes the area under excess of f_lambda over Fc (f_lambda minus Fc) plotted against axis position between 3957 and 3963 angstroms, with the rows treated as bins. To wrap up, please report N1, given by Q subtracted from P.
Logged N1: -12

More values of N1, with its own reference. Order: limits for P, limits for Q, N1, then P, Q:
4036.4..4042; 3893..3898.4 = 14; 2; -12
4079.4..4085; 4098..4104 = 12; 0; -12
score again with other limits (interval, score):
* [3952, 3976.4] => 7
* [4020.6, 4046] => 11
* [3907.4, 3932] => 7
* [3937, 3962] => 7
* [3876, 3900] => 8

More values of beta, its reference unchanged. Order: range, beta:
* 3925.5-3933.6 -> 3933.15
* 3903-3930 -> 3929.53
